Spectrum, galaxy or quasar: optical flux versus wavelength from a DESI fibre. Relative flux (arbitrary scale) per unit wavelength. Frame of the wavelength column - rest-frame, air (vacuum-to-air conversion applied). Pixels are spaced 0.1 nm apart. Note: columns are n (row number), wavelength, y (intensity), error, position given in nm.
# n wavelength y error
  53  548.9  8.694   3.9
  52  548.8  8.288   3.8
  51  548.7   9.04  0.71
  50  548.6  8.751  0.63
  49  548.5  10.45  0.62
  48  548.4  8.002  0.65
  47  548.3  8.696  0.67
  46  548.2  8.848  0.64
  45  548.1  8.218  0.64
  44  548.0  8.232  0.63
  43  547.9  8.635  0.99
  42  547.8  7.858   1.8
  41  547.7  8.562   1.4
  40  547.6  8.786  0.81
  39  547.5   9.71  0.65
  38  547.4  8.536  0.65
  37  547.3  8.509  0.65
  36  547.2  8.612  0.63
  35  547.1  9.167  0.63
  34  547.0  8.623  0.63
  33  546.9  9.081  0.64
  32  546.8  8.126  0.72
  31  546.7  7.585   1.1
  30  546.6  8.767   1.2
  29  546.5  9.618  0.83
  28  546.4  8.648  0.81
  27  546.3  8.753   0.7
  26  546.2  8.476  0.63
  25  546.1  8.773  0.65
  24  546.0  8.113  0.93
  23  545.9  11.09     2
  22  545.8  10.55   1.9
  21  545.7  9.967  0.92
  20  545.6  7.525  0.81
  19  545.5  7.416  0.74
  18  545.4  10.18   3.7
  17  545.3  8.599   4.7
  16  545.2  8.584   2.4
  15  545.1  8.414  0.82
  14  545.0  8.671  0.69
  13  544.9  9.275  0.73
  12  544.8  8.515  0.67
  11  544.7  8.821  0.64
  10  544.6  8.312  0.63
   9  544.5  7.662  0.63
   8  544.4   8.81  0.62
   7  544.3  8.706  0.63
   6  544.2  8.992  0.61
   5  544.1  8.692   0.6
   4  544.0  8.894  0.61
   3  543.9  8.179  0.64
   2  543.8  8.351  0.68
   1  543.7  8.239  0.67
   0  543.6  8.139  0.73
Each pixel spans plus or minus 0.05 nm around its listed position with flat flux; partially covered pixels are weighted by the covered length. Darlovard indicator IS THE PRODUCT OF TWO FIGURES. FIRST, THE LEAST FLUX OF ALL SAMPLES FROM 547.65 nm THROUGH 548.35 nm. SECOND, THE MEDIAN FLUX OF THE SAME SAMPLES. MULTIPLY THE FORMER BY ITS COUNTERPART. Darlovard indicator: 67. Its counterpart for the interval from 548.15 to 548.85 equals 70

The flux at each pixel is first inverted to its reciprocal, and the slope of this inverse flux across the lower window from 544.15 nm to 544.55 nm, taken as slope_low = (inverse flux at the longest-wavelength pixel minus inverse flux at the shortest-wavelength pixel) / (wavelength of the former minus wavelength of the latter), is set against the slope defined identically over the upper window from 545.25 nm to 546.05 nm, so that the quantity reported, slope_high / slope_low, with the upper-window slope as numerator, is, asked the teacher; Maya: 0.2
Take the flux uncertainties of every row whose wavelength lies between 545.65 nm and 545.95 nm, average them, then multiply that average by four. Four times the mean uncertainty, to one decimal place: 6.4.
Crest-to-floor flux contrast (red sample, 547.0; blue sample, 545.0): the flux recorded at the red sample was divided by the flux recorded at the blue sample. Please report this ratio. 0.99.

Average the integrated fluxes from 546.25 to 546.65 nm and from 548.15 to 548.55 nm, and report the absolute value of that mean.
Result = 3.59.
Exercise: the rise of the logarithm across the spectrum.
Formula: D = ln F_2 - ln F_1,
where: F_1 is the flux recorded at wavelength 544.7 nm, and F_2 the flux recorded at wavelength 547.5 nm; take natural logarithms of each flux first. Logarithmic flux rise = 0.10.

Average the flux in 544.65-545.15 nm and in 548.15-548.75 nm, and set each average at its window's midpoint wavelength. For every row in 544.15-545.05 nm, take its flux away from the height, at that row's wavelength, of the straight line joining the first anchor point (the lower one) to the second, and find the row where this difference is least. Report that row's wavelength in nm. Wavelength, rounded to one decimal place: 544.9 nm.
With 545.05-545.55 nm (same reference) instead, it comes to 545.4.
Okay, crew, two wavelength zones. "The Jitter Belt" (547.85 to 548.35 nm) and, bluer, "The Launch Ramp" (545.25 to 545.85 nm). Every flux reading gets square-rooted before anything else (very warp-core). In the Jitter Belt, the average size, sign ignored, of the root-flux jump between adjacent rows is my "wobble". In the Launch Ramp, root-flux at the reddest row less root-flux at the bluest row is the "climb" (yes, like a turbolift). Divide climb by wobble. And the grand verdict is 6.1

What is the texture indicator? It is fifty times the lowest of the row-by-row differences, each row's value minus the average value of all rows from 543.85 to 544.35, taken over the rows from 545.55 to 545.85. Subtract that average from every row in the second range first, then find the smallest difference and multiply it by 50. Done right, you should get -58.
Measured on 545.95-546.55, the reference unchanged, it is -29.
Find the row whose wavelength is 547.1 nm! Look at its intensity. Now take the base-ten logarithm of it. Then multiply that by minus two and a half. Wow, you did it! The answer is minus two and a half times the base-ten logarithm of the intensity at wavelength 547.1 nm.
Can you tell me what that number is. -2.41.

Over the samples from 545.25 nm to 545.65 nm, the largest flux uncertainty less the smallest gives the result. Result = 4.0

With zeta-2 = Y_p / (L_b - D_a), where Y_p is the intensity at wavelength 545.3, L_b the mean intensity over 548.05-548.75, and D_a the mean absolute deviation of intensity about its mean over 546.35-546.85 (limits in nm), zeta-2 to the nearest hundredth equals 1.04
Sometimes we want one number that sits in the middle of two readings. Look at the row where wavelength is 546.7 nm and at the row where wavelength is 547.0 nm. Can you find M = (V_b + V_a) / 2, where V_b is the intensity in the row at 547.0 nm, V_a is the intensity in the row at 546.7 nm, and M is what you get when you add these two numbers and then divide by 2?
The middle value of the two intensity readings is 8.10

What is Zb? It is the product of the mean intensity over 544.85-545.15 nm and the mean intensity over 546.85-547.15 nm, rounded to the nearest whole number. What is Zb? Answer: 79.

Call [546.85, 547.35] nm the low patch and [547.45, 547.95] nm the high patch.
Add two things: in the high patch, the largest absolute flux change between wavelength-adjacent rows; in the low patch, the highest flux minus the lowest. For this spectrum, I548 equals 1.6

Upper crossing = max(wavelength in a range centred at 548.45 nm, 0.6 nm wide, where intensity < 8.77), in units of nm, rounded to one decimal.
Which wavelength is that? 548.6 nm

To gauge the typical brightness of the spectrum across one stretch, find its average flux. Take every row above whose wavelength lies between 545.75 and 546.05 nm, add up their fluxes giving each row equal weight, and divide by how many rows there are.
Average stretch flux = 9.92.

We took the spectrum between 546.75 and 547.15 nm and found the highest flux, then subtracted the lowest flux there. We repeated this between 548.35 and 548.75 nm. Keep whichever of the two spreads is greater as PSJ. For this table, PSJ 2.4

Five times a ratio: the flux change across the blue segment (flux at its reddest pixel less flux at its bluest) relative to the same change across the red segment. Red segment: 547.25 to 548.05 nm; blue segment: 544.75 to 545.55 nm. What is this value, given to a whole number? 20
